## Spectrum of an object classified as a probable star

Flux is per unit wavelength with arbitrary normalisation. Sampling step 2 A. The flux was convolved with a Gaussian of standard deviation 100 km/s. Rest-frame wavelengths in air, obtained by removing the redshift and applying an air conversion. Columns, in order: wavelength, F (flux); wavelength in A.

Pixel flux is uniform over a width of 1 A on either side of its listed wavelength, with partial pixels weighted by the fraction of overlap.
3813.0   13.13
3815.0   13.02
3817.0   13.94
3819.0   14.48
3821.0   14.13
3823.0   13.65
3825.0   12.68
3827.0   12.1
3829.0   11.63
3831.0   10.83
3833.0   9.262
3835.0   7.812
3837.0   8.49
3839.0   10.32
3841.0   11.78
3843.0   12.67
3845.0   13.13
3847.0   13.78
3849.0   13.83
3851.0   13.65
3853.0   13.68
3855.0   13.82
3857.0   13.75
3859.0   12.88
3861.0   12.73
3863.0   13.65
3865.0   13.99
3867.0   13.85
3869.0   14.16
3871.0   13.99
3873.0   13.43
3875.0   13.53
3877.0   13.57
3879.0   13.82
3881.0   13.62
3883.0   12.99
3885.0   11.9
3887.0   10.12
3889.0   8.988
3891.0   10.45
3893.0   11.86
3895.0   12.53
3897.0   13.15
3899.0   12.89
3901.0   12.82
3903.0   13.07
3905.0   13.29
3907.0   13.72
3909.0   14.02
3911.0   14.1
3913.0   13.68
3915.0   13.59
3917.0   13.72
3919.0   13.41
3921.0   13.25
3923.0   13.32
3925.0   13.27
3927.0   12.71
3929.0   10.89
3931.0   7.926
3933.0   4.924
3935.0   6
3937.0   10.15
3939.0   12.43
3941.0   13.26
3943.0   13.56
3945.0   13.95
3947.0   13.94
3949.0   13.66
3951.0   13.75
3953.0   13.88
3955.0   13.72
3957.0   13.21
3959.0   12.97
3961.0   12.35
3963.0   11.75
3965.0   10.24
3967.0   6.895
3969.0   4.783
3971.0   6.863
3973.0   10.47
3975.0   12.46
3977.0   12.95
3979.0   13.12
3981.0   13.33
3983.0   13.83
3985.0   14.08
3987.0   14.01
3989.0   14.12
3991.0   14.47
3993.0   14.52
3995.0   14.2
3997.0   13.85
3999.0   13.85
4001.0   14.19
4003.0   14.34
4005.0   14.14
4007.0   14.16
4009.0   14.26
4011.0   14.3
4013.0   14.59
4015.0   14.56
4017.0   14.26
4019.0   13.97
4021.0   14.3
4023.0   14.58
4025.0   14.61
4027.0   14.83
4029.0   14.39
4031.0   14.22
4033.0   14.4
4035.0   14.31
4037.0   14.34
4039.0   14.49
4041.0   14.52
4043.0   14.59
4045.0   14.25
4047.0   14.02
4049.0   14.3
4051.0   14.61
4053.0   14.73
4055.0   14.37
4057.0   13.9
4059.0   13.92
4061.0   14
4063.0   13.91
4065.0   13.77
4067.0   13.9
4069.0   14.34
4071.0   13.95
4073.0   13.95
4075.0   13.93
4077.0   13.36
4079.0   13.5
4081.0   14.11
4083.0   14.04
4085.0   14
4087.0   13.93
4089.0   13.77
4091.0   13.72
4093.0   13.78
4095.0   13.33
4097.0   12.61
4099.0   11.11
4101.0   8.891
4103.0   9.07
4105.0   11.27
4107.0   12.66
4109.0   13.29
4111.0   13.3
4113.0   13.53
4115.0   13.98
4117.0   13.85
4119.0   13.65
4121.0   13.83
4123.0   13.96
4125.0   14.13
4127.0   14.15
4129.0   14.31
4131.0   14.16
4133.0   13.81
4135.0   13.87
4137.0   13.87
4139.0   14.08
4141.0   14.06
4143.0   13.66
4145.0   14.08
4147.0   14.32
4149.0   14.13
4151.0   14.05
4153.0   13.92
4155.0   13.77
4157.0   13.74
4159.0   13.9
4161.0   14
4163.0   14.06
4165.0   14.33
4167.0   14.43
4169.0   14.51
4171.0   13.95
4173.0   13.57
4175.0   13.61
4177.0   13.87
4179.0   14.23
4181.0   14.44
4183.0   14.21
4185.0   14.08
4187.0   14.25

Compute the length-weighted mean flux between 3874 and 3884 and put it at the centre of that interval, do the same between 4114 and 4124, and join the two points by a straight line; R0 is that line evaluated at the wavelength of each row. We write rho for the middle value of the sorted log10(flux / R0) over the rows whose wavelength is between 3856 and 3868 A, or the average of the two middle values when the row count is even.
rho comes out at 0.007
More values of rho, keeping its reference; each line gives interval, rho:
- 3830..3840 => -0.162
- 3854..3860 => 0.009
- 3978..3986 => -0.002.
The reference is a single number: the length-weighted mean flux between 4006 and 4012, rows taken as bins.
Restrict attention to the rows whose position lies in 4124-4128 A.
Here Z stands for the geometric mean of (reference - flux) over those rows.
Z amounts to 0.10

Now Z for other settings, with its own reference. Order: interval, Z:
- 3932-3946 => 1.96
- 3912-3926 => 0.75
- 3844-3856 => 0.55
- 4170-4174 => 0.44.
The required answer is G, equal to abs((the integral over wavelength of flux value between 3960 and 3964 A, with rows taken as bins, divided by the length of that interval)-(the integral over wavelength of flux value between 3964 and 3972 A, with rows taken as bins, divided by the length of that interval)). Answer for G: 4.9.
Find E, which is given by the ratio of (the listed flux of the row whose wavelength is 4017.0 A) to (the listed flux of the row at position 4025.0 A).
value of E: 0.98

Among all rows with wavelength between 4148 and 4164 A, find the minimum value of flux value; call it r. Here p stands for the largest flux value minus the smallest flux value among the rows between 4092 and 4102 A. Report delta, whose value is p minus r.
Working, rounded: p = 4.9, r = 13.74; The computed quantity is -9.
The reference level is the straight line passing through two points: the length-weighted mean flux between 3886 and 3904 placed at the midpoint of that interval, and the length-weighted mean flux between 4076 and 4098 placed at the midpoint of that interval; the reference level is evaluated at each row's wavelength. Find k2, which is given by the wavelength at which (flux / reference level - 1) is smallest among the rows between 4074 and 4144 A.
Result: 4101.0 A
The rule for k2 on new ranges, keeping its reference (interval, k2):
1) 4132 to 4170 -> 4157.0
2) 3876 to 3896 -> 3889.0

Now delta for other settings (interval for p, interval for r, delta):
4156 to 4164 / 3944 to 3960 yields -13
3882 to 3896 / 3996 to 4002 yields -10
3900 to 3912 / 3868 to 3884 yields -12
